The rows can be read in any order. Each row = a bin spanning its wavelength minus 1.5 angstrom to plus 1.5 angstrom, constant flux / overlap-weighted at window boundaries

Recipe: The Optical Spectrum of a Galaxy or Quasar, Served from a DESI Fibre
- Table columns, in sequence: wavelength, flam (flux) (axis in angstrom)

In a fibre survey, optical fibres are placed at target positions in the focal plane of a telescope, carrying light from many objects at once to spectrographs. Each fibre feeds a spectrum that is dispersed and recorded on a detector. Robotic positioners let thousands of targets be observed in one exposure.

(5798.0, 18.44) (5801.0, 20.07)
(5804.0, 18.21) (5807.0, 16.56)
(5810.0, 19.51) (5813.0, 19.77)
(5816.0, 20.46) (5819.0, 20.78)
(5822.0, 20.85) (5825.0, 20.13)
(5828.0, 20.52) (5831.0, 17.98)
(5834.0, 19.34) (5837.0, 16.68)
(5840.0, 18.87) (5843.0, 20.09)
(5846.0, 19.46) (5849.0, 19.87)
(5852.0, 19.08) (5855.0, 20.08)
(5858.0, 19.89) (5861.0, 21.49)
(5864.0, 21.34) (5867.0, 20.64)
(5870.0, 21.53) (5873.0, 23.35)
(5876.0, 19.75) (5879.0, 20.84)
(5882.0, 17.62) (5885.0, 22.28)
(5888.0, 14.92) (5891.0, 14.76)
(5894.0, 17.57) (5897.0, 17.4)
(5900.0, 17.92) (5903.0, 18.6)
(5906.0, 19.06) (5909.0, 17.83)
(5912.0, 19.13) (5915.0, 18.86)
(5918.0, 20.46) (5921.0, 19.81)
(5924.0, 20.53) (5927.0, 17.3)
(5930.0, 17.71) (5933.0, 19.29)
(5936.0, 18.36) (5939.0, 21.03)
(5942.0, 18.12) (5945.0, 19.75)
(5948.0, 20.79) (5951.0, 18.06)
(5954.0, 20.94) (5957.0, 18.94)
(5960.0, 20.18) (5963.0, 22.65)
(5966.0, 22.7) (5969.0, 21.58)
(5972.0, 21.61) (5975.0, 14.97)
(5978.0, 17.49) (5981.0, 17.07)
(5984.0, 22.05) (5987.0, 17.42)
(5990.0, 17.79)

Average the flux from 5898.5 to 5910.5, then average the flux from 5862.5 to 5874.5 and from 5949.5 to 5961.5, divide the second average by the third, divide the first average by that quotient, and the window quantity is 17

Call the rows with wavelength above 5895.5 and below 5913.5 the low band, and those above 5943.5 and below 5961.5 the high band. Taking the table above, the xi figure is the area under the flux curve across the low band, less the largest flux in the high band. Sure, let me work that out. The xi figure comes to 309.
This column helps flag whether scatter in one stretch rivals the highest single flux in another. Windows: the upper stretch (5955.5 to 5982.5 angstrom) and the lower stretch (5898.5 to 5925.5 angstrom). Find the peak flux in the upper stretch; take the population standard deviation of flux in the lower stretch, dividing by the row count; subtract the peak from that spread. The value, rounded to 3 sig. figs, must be -21.8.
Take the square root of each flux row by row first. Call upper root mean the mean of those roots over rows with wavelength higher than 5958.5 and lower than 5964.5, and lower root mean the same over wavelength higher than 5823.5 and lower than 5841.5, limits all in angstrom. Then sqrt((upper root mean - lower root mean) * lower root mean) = 1.10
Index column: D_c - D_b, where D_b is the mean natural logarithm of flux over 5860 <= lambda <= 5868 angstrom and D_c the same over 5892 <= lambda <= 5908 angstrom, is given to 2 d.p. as -0.16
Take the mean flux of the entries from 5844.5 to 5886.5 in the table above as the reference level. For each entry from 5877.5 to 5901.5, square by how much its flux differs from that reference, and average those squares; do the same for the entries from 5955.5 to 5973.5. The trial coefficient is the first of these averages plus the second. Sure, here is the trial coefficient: 15.0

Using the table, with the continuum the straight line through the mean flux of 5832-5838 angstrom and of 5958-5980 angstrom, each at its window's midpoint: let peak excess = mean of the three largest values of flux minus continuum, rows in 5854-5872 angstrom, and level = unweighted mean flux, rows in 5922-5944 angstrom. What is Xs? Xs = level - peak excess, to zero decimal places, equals 16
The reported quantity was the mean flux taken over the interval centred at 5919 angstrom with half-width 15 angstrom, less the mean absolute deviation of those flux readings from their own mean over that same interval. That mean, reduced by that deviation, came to 18.1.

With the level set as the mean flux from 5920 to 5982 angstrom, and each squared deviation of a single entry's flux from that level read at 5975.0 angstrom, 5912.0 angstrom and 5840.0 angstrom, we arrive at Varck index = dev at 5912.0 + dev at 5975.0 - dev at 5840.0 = 20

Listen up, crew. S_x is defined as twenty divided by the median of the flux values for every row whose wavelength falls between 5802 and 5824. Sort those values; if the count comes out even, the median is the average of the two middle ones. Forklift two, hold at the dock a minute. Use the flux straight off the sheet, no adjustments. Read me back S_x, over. 1.01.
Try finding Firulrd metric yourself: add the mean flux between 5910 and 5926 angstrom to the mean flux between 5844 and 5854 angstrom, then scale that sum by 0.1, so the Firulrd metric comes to 3.92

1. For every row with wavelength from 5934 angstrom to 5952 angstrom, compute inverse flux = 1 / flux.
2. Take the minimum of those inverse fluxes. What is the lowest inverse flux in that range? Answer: 0.048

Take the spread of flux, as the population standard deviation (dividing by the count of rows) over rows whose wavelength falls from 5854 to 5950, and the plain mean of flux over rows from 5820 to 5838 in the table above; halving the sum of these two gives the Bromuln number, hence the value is 10.6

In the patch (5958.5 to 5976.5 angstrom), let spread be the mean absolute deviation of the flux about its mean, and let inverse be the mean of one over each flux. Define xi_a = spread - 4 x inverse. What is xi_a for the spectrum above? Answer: 1.83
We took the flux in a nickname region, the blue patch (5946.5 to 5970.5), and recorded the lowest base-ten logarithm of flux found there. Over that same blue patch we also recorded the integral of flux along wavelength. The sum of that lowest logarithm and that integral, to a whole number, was 499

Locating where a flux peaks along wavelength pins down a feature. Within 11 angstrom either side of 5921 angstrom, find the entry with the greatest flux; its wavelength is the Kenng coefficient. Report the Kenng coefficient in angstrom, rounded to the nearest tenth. 5924.0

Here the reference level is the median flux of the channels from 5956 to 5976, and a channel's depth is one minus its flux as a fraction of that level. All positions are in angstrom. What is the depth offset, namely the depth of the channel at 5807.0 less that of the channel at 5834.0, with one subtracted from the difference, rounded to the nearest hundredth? -0.87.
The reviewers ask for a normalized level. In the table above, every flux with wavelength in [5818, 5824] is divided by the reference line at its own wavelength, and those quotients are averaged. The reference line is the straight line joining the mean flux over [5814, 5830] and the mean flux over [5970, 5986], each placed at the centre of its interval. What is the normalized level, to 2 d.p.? 1.01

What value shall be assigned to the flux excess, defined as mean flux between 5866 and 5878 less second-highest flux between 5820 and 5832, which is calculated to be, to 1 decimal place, 0.8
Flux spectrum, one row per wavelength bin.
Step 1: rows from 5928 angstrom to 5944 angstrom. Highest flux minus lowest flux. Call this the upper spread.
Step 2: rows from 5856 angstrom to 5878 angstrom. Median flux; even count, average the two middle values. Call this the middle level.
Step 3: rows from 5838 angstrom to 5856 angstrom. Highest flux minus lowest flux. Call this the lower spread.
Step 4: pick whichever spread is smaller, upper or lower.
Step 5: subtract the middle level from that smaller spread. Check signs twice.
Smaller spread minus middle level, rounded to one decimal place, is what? -20.1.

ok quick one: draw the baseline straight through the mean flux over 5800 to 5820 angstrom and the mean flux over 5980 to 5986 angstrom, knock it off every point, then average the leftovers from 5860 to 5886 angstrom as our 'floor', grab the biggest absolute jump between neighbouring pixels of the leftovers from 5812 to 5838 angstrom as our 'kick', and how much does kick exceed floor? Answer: 1.1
